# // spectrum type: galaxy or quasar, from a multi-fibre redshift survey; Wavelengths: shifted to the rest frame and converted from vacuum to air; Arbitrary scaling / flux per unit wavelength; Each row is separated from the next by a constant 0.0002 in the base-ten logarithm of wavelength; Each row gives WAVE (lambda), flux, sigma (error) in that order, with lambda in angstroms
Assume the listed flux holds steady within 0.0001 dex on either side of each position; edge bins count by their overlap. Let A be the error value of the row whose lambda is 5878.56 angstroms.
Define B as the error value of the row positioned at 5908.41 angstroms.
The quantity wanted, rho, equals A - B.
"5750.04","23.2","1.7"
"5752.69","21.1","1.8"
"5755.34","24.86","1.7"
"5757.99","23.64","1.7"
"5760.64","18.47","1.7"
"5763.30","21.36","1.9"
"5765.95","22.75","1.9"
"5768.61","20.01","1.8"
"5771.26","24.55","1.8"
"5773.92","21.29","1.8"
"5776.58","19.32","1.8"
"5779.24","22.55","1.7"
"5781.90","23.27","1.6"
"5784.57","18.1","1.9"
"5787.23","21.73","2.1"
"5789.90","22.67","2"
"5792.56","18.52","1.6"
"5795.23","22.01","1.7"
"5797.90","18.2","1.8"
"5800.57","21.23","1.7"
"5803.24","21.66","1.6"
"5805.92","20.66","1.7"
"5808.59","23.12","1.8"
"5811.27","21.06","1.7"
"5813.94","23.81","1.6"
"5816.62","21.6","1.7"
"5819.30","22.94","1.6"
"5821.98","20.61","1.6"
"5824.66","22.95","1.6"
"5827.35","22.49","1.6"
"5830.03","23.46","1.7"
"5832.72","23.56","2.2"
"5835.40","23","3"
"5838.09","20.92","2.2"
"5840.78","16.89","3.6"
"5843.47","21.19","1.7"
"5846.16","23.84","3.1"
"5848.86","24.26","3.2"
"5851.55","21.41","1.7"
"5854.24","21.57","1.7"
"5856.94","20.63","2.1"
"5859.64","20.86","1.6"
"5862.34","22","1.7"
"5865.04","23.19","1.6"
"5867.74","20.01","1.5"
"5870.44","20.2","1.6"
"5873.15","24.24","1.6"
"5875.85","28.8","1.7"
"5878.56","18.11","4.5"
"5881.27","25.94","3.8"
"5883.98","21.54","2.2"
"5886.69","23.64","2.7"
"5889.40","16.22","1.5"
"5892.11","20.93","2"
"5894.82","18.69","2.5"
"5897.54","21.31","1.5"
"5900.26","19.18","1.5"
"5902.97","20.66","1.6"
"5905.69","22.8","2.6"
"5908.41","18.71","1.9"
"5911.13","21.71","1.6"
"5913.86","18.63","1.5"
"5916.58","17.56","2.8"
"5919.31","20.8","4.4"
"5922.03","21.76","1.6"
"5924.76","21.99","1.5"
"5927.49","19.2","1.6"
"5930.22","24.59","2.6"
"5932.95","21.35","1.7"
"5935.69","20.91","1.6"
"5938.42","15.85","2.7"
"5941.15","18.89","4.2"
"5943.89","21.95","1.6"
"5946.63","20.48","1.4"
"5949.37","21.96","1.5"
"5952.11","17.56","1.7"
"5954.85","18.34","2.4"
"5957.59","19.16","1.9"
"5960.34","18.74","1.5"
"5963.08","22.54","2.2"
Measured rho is 2.6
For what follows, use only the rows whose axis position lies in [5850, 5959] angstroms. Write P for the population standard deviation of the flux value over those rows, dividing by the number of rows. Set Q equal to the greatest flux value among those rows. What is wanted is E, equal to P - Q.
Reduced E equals -26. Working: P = 2.50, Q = 28.8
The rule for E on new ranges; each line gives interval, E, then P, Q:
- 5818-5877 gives -27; 2.22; 28.8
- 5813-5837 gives -23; 0.96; 23.81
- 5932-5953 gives -20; 2.09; 21.96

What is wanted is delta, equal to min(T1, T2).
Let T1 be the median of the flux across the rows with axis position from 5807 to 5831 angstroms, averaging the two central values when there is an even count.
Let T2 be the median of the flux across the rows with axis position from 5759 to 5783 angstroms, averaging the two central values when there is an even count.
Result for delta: 21.4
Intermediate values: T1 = 22.9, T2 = 21.4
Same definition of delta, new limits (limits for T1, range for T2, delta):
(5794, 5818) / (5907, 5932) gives 20.8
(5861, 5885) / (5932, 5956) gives 20.5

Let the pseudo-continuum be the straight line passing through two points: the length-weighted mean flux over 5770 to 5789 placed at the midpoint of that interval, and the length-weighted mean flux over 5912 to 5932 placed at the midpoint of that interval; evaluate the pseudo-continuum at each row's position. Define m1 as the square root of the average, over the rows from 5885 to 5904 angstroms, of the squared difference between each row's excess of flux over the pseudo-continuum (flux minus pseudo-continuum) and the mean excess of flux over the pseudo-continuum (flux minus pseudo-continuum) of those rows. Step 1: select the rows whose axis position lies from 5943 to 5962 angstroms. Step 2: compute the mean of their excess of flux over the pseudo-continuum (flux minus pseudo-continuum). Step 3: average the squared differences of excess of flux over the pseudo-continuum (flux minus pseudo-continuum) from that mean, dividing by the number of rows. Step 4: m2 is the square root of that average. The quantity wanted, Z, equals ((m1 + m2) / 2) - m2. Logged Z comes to 0.3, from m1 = 2.2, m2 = 1.60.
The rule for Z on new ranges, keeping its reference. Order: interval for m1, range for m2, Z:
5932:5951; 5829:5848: -0.1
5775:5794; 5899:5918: 0.1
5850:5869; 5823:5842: -0.6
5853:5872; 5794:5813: -0.2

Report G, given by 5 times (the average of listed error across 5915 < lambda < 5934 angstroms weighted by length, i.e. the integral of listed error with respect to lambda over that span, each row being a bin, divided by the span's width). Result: 11.6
